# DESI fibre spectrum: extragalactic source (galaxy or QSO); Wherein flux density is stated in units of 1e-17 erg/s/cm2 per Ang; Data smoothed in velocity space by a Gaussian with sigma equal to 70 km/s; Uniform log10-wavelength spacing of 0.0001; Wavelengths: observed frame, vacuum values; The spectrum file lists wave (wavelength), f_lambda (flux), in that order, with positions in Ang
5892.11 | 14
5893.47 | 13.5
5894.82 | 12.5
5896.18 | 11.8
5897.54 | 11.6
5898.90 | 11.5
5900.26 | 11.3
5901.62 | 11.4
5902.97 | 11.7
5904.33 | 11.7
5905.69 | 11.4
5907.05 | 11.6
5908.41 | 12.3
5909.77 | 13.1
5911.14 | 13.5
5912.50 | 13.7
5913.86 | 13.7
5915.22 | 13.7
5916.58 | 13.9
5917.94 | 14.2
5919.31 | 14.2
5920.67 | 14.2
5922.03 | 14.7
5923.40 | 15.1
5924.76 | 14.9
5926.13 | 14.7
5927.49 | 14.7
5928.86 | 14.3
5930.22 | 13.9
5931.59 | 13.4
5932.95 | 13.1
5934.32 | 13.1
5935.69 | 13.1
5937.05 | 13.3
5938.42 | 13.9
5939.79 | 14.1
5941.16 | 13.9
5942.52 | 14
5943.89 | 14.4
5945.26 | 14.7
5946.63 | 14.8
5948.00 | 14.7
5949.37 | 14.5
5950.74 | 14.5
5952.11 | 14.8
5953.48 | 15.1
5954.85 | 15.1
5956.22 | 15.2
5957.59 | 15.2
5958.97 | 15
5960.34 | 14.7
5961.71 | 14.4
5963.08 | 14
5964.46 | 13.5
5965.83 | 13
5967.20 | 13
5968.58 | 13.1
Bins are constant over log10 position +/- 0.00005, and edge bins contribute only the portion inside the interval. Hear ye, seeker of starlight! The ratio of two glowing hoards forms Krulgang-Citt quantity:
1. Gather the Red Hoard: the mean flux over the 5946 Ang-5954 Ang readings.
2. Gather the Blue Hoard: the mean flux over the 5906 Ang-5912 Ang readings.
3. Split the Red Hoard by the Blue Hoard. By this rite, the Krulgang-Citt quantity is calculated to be 1.17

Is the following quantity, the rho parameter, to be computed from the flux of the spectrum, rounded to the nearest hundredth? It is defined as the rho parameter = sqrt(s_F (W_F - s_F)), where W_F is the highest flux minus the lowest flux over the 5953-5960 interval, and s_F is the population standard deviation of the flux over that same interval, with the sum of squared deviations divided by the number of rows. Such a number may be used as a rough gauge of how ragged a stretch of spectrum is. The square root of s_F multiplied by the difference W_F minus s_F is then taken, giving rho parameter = 0.10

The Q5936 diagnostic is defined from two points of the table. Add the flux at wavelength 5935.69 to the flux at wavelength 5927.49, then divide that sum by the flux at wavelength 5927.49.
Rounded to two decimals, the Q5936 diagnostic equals 1.89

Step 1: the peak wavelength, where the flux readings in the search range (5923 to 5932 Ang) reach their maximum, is 5923.40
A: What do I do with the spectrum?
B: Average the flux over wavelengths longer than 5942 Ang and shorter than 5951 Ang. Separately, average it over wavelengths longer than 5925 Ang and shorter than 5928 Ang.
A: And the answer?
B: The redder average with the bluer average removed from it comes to -0.2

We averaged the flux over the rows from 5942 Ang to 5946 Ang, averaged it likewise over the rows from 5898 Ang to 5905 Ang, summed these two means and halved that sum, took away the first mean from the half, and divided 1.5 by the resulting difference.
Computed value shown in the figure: -1.05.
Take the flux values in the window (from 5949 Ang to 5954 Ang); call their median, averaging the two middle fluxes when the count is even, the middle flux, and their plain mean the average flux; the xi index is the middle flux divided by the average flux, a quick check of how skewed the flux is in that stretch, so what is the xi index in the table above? 0.995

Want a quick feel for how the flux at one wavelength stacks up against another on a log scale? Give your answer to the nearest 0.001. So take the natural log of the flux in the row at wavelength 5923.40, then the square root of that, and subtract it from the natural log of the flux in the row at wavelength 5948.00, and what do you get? 1.040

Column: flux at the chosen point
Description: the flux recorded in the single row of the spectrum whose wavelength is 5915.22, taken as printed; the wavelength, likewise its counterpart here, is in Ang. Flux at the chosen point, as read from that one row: 13.7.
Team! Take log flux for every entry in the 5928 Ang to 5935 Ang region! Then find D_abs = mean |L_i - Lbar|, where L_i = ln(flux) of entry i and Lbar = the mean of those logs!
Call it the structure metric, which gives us 0.0316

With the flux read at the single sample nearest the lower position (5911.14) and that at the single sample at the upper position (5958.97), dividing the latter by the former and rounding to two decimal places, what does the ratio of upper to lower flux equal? 1.11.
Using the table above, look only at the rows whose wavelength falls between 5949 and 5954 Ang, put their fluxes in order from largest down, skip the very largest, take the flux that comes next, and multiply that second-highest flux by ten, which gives 148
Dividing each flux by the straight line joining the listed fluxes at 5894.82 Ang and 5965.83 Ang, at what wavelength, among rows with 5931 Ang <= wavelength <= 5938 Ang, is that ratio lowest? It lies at 5935.69 Ang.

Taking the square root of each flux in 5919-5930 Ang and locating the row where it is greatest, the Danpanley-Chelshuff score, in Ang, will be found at 5923.40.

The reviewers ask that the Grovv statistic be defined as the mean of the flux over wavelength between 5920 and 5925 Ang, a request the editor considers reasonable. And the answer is 14.7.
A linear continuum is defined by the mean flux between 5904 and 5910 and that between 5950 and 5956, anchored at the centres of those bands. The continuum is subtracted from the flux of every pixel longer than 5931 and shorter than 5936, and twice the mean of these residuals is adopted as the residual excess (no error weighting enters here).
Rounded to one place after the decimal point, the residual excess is -1.0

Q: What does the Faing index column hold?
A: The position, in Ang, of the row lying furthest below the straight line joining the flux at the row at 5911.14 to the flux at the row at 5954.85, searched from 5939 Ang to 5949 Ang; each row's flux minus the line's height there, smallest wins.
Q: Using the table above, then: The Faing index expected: 5941.16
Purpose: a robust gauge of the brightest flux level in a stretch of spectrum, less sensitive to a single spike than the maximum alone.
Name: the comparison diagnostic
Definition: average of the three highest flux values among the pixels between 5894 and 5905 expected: 12.0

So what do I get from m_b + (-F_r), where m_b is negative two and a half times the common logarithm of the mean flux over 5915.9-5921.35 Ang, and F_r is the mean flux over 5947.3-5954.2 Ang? -17.6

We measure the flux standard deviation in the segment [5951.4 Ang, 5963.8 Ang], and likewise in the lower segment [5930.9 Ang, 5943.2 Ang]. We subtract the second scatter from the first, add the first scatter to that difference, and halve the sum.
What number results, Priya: 0.2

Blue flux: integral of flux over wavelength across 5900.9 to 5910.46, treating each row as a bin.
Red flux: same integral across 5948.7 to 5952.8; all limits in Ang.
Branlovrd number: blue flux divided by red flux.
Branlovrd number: 1.9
